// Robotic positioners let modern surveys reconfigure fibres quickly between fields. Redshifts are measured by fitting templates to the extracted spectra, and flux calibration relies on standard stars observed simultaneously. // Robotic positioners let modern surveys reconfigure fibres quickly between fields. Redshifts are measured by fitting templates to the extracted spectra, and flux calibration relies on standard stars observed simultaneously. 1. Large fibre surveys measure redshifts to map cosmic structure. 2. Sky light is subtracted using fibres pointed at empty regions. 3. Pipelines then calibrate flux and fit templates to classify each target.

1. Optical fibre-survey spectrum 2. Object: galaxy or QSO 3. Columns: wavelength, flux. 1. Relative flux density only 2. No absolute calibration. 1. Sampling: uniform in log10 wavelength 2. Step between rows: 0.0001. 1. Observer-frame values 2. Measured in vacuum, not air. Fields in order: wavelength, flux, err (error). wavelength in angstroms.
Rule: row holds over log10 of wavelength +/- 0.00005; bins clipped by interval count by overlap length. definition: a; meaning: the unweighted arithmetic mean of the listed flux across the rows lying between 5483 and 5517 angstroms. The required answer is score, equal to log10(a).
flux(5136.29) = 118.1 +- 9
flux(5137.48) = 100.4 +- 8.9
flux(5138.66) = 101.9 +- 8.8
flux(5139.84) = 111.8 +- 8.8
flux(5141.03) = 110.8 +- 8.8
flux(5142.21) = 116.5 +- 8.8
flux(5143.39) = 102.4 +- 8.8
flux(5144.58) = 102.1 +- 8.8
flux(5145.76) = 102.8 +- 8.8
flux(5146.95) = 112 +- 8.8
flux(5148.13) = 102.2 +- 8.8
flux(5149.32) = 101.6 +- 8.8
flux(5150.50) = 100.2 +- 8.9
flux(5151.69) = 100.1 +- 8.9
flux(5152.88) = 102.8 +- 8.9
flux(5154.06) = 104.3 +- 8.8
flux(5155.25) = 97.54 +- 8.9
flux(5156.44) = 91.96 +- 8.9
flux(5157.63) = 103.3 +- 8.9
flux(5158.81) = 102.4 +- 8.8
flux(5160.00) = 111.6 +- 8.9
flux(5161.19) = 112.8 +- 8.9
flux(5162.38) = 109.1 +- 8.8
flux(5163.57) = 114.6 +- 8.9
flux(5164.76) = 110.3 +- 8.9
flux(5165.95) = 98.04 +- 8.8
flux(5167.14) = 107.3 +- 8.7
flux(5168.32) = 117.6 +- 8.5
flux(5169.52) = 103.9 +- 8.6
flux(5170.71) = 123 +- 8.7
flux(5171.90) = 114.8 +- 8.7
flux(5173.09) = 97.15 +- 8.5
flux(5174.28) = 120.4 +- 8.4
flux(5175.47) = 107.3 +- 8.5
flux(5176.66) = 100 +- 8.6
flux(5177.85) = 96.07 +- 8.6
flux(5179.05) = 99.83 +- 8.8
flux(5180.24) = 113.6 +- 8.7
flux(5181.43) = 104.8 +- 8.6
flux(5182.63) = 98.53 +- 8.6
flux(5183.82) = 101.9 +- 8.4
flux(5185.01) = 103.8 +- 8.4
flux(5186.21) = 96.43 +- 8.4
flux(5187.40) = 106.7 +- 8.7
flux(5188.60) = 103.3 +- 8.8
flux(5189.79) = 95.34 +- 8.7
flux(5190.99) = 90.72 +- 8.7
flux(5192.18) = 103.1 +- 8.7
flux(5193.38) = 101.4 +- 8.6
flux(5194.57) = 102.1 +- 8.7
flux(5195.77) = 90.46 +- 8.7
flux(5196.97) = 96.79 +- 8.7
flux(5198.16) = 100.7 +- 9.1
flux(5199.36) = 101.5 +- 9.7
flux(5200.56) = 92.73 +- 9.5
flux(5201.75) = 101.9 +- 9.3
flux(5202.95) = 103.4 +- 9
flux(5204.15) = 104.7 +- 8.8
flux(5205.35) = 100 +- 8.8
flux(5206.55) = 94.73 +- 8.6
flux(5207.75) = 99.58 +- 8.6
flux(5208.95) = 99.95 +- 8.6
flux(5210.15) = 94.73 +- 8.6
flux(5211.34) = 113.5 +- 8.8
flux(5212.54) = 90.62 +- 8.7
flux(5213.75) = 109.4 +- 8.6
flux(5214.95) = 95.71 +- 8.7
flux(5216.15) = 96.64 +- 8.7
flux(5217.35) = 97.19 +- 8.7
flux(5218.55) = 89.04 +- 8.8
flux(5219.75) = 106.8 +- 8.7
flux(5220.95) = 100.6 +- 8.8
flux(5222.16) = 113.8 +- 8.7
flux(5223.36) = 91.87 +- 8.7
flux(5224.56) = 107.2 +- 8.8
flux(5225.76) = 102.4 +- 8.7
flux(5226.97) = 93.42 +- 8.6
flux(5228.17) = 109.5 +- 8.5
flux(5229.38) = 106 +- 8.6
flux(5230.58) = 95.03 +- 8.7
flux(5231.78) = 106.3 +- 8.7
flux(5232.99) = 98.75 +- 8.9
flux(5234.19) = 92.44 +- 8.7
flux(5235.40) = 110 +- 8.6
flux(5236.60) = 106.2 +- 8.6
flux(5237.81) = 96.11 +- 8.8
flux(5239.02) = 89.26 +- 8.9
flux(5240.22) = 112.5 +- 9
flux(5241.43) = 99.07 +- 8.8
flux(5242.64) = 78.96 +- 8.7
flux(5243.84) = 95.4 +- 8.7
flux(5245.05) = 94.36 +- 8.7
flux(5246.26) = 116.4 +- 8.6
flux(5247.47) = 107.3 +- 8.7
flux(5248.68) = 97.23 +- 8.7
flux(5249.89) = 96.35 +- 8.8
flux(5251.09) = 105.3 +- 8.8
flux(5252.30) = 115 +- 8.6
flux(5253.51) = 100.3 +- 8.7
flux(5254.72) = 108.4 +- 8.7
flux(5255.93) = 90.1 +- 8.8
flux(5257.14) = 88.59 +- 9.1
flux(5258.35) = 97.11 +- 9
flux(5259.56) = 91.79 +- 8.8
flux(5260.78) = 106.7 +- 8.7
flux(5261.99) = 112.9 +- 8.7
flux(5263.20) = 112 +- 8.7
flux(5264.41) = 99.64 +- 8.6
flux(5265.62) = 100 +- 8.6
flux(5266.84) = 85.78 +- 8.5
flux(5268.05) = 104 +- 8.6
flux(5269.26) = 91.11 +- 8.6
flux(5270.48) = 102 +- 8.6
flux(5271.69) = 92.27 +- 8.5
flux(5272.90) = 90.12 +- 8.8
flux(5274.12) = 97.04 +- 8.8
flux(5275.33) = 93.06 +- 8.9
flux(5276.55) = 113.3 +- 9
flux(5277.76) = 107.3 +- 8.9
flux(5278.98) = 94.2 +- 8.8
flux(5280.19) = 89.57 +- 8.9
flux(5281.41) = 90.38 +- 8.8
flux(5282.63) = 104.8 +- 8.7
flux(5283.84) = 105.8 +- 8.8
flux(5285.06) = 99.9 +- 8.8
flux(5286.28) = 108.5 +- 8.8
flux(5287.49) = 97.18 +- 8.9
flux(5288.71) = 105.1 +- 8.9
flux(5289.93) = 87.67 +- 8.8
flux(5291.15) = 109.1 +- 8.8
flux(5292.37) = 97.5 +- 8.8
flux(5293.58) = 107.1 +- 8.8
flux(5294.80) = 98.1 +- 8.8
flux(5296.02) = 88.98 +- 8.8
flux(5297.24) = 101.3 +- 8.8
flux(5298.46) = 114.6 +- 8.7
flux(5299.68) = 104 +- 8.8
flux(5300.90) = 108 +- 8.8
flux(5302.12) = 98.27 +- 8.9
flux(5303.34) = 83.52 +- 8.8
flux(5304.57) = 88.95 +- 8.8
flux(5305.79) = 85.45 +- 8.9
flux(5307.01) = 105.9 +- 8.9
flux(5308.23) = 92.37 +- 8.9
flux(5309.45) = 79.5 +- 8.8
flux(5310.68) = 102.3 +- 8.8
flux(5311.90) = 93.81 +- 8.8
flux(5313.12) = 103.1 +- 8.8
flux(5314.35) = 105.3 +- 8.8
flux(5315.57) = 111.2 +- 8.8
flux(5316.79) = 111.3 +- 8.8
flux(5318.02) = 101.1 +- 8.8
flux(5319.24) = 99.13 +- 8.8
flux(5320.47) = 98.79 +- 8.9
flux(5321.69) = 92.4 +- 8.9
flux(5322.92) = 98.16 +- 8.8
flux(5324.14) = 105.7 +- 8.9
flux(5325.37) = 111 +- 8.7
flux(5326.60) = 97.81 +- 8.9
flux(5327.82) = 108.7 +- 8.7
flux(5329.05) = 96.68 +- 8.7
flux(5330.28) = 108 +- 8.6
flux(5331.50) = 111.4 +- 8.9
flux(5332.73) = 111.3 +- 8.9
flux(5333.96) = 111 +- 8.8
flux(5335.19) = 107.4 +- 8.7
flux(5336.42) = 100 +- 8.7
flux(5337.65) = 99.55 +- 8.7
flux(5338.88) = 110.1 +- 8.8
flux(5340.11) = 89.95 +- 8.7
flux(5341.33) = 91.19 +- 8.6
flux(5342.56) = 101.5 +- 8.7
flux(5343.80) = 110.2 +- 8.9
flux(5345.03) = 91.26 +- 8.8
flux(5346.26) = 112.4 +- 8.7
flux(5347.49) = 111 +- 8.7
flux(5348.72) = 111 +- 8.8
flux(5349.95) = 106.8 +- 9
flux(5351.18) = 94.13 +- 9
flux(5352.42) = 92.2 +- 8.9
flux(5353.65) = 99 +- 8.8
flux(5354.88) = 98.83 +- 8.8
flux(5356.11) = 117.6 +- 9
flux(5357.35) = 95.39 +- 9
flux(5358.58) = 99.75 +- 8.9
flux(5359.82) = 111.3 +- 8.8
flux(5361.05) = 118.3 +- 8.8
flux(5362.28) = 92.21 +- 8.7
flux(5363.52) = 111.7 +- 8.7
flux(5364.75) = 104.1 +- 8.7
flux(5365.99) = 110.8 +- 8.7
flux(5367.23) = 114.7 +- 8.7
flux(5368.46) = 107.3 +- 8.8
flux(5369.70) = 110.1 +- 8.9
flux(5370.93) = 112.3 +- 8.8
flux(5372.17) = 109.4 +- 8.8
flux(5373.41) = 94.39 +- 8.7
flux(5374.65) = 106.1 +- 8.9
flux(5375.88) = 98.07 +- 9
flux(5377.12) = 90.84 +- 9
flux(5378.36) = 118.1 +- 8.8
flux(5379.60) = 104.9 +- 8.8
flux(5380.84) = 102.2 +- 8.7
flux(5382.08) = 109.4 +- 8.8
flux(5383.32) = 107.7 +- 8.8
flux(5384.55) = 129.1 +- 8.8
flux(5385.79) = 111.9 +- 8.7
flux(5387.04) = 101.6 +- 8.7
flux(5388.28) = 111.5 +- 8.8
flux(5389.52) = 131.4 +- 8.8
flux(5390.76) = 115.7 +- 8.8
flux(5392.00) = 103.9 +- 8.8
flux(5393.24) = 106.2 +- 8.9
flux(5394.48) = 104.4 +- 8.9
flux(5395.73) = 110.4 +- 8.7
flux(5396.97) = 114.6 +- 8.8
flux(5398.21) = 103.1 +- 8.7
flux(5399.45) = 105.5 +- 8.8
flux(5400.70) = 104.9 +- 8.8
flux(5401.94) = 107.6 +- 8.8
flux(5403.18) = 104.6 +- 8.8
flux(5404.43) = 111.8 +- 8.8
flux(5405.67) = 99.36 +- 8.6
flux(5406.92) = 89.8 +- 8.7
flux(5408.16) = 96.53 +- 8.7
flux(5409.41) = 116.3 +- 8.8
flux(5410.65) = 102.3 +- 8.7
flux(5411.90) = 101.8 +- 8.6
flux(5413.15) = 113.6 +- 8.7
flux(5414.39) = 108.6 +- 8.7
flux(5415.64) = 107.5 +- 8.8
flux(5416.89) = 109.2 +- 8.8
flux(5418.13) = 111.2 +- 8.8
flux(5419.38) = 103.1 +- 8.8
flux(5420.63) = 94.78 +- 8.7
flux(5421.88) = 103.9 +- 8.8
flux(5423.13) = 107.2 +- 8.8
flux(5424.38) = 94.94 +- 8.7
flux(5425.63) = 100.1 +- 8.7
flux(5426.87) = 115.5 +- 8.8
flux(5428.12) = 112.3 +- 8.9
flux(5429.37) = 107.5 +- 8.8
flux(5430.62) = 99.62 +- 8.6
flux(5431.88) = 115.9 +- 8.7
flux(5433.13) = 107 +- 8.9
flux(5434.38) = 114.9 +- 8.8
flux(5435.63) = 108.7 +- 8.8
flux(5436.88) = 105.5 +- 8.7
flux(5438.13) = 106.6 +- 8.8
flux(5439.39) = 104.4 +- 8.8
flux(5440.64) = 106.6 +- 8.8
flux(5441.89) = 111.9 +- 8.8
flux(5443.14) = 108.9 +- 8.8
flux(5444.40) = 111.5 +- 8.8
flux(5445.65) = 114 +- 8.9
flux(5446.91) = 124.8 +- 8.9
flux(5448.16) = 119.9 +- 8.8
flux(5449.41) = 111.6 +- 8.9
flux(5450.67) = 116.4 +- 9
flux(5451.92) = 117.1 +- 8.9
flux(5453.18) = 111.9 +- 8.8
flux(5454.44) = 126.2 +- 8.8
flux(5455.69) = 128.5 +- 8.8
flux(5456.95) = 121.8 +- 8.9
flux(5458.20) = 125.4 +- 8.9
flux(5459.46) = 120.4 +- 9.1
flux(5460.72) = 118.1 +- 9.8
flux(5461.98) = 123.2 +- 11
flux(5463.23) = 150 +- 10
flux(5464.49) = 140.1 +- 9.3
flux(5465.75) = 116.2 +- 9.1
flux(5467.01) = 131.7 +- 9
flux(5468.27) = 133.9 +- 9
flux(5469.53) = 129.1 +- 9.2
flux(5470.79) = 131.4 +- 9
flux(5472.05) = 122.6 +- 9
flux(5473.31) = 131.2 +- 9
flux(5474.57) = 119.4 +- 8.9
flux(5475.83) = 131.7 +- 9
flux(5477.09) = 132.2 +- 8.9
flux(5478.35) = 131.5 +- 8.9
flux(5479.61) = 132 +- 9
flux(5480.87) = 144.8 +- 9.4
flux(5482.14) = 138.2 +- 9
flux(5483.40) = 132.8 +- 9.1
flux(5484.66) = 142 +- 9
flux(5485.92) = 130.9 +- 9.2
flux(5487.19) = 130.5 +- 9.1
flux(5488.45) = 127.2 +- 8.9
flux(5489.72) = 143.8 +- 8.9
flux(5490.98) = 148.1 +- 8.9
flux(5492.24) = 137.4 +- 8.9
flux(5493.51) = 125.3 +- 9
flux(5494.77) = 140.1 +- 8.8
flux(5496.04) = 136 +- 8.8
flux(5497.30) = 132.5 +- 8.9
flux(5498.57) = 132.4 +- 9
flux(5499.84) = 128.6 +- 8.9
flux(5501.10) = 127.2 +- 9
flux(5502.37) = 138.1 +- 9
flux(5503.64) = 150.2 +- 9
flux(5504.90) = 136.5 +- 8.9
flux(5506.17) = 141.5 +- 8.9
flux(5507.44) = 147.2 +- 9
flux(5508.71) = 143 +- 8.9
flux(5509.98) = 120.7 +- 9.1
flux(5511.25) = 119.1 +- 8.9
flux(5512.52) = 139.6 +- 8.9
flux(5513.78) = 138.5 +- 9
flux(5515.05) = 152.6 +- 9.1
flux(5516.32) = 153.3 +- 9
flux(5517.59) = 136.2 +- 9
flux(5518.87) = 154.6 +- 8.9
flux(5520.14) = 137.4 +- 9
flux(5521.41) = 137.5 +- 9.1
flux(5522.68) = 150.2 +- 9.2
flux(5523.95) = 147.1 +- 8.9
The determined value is 2.14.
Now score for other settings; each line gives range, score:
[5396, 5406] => 2.03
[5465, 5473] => 2.11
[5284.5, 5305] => 2.00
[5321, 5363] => 2.01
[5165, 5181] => 2.03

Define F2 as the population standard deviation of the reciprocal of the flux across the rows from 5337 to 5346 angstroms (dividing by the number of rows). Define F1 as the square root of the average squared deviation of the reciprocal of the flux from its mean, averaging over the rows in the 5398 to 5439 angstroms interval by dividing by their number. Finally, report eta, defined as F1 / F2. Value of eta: 0.7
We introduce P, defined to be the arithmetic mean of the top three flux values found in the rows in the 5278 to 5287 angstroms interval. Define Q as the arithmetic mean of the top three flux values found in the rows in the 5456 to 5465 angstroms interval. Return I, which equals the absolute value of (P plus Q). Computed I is 245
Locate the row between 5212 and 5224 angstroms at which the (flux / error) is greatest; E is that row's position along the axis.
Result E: 5222.16 angstroms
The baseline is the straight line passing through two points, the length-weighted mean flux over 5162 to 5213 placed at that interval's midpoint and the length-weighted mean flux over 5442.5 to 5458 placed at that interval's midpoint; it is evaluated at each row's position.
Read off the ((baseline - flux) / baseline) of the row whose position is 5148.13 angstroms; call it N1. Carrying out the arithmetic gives -0.01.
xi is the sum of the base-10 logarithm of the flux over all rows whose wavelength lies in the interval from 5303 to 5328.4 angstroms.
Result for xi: 41.9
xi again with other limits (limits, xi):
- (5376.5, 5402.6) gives 42.8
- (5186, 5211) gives 41.9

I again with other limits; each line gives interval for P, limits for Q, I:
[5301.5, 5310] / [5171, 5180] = 213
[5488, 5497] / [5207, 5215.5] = 252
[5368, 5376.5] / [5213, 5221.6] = 216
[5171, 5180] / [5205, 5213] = 219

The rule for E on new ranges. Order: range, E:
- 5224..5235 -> 5228.17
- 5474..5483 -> 5480.87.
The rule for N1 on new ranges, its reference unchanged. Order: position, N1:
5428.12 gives 0.04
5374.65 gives 0.07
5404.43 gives 0.03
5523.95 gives -0.20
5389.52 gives -0.15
